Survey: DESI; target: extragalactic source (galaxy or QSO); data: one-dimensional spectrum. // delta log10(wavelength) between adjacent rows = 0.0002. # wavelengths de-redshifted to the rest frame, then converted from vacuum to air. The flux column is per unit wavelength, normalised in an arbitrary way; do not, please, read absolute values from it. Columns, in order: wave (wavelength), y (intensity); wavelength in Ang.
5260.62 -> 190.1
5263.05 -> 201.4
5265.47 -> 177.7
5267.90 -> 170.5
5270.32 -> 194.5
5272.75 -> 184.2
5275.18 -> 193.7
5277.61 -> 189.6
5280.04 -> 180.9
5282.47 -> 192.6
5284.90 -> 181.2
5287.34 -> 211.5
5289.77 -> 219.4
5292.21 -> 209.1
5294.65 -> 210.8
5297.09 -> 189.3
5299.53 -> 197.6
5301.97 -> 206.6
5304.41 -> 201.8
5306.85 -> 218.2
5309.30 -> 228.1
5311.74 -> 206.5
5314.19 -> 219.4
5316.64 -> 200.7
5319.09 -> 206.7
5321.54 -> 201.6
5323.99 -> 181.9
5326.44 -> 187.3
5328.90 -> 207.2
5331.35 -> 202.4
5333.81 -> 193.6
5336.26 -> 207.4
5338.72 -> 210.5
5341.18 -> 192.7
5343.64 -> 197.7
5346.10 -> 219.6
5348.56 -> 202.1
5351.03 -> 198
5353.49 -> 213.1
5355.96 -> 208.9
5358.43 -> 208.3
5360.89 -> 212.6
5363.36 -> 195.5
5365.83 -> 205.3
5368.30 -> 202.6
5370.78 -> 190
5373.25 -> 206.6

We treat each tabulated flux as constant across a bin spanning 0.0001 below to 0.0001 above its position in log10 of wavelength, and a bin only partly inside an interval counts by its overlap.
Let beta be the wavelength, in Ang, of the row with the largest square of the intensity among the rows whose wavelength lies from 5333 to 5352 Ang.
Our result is 5346.10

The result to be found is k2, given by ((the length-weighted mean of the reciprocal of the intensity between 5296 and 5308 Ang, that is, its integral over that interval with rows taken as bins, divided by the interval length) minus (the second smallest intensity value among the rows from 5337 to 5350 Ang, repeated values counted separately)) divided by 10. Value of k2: -19.8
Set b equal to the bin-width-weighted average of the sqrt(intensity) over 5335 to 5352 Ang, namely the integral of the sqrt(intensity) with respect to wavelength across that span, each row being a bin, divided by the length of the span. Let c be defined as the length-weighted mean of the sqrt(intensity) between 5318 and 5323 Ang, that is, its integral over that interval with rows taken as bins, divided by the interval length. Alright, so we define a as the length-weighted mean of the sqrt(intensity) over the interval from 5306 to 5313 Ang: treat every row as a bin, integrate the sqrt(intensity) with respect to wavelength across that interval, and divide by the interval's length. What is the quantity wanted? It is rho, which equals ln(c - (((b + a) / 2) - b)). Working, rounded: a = 14.7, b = 14.28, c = 14.3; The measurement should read 2.64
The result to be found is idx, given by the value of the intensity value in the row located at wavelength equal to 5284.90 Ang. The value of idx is 181.2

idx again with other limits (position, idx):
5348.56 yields 202.1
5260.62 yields 190.1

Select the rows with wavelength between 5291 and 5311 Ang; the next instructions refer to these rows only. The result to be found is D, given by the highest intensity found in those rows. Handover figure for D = 228.1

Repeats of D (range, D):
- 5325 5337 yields 207.4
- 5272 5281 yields 193.7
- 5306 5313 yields 228.1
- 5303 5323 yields 228.1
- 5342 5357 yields 219.6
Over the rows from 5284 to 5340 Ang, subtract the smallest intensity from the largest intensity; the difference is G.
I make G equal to 46.9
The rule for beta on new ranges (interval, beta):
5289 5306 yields 5289.77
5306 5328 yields 5309.30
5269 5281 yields 5270.32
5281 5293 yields 5289.77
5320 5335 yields 5328.90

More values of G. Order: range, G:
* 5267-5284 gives 24.0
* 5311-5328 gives 37.5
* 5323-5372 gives 37.7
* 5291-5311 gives 38.8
